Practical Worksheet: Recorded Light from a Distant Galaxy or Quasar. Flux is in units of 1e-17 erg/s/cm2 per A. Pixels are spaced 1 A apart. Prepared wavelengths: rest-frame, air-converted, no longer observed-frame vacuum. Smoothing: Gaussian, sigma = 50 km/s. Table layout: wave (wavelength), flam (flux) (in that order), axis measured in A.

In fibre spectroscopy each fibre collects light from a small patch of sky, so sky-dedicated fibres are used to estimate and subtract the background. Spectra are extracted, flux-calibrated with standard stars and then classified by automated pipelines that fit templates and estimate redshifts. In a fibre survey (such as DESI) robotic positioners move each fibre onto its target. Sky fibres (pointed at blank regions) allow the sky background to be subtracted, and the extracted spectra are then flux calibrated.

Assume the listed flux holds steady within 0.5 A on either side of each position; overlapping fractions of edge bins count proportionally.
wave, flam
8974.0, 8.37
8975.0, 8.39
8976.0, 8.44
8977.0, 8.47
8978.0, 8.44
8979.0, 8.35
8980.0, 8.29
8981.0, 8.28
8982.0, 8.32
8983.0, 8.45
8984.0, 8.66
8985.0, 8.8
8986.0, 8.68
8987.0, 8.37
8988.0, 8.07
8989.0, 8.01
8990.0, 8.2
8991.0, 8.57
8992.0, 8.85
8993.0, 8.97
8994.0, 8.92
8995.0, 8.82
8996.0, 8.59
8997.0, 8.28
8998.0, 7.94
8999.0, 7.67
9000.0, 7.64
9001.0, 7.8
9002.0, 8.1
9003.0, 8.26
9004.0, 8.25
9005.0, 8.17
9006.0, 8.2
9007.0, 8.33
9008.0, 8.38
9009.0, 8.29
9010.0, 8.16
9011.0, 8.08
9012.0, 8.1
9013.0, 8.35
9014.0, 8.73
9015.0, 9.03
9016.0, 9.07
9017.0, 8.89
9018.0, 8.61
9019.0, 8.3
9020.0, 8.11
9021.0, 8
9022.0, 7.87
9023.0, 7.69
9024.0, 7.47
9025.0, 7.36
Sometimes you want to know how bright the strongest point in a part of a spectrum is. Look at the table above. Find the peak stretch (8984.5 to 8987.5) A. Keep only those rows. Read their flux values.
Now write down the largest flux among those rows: 8.8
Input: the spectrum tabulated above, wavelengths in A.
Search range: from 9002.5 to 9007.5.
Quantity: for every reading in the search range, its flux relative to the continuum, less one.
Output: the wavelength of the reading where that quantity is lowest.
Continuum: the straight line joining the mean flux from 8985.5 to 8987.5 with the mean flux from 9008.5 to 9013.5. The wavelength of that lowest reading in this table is 9005.0 A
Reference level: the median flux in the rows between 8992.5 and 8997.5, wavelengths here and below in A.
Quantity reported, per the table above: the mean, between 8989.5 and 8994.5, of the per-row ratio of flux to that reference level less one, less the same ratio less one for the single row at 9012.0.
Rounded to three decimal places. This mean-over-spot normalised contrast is 0.068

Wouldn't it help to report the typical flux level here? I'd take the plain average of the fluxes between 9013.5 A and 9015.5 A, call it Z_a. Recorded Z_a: 8.9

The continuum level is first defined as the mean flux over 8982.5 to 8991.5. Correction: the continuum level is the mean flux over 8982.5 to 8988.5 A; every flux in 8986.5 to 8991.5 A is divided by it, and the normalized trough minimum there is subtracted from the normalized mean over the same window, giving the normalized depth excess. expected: 0.028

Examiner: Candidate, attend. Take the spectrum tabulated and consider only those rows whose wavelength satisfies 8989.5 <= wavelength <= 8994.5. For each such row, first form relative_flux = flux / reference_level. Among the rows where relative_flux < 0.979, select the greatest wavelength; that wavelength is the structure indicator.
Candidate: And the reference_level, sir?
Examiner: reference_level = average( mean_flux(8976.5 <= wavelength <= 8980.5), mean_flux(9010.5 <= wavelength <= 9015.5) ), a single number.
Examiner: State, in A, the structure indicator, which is 8990.0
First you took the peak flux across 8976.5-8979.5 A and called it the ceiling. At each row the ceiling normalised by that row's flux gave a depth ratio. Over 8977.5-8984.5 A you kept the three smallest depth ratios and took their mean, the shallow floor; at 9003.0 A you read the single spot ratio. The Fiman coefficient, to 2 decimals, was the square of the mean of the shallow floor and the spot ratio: 1.02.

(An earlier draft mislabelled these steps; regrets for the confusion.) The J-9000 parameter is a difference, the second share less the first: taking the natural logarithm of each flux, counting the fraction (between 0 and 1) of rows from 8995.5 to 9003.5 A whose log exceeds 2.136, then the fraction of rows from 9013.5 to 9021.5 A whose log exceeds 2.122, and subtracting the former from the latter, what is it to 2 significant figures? 0.50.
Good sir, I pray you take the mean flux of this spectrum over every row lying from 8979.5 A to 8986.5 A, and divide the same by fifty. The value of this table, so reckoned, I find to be 0.170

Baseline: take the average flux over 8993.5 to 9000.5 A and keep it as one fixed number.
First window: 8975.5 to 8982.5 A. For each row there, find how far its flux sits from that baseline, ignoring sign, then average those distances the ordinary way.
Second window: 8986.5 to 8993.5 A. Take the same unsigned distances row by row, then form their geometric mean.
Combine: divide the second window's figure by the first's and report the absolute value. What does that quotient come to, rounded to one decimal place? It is 2.3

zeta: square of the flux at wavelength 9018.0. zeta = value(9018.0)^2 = 74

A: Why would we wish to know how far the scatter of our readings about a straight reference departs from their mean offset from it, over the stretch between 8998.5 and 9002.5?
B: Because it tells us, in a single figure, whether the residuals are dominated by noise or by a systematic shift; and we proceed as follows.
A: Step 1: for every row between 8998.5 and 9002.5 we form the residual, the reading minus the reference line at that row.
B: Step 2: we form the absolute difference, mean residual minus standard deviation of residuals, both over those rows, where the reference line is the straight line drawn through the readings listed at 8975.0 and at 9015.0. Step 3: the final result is 1.2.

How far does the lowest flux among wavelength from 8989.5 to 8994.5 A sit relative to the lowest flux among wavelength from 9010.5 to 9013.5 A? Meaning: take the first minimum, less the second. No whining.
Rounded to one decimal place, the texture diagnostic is 0.1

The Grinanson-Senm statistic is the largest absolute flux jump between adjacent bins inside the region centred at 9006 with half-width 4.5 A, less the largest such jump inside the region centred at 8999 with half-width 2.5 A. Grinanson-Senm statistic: -0.18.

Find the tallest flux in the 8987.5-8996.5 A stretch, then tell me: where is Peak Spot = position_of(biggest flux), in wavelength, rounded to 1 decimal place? 8993.0 A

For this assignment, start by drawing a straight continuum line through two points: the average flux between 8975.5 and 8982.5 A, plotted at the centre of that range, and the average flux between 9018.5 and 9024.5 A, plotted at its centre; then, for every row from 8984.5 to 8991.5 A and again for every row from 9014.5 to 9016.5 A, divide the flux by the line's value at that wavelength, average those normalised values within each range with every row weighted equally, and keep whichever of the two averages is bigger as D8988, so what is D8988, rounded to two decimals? 1.14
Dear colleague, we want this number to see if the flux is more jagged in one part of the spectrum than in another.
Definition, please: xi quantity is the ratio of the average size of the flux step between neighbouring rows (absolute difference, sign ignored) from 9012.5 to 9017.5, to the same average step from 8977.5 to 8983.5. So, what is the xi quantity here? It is 3.4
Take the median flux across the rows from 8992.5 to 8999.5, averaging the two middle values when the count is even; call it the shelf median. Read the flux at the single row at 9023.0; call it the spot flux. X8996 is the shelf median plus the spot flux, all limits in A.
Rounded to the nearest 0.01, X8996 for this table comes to 16.28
